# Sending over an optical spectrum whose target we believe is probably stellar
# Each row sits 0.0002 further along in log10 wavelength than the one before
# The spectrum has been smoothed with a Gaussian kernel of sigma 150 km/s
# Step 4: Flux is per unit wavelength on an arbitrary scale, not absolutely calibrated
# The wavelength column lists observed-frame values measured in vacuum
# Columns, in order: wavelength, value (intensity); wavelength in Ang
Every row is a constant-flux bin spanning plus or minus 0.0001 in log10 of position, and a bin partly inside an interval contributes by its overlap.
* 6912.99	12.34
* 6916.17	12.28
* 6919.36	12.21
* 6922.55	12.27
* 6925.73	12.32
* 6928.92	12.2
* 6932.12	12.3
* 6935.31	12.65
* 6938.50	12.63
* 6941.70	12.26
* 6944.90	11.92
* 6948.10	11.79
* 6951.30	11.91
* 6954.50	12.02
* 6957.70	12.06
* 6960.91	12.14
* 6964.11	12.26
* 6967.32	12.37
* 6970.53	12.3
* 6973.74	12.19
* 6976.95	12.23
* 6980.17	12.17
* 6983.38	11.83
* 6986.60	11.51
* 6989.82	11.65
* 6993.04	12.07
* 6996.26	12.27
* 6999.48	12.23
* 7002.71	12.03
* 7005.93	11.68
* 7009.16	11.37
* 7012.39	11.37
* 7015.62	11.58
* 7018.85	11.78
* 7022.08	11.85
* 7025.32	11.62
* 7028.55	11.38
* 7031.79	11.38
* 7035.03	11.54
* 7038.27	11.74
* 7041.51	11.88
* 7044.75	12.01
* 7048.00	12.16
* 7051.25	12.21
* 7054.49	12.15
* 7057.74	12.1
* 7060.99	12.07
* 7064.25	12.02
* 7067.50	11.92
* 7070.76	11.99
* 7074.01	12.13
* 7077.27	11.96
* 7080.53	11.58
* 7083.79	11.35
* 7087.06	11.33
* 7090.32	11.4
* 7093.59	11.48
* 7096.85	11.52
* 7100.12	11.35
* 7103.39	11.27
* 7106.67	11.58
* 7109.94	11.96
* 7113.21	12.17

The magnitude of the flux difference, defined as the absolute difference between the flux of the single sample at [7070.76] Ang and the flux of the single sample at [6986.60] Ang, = 0.48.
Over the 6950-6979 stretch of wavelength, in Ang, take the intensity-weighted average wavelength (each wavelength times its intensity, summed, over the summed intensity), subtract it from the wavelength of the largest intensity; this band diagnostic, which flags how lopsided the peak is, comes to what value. 3.1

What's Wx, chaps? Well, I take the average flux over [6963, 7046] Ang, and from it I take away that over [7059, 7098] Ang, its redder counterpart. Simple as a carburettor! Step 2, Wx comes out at 0.1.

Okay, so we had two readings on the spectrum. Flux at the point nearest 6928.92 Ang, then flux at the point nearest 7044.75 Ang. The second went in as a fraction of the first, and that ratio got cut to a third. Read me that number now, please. 0.328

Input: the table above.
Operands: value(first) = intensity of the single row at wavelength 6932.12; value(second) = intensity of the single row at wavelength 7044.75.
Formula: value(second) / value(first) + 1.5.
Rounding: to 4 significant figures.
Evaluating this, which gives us 2.476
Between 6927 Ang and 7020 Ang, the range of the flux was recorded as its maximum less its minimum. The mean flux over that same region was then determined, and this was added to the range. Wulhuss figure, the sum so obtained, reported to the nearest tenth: 13.3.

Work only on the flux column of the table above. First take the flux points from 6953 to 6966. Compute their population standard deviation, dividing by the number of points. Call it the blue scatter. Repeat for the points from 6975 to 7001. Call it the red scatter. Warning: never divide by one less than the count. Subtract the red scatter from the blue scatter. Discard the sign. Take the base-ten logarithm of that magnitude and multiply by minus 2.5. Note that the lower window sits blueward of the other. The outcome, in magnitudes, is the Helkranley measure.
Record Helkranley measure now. 1.8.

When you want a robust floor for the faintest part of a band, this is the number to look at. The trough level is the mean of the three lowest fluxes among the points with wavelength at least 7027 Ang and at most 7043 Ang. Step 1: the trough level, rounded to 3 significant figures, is 11.4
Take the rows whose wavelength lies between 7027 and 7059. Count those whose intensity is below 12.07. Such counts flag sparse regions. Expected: 6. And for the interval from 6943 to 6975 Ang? 5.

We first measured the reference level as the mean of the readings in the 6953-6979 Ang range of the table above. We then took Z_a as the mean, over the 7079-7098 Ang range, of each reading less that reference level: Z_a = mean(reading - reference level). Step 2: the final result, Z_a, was -0.8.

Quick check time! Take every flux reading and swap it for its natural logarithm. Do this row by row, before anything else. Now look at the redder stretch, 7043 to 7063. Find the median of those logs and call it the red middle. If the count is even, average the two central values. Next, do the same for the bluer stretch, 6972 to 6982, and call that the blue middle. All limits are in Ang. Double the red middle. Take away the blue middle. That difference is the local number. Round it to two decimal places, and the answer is 2.49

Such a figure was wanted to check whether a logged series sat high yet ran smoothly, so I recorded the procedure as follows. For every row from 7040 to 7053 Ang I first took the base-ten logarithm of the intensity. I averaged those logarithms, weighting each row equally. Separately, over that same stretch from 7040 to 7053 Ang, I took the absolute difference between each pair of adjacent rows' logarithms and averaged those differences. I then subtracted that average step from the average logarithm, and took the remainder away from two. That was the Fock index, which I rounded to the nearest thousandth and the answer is 0.922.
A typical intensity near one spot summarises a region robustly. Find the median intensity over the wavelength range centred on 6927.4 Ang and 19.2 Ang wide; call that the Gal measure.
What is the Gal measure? 12.3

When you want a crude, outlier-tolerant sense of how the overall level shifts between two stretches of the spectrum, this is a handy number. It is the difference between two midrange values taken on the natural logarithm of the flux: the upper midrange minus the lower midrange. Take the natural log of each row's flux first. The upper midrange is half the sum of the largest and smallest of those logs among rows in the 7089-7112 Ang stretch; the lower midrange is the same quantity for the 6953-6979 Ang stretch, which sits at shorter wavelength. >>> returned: -0.049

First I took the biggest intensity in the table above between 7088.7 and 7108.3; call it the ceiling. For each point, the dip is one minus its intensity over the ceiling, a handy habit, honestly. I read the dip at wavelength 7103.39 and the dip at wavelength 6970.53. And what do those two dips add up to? -0.035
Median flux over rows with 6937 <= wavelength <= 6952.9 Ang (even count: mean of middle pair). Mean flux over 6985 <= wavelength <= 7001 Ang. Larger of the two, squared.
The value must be 143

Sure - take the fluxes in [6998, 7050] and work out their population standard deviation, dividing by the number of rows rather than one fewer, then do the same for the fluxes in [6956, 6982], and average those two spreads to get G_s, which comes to 0.18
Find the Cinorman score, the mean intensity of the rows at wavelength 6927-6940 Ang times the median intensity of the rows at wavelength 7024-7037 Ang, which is 143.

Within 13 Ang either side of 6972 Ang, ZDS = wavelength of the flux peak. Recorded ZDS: 6967.32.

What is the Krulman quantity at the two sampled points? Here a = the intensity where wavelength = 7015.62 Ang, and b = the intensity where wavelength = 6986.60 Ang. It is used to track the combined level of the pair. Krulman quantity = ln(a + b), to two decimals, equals 3.14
